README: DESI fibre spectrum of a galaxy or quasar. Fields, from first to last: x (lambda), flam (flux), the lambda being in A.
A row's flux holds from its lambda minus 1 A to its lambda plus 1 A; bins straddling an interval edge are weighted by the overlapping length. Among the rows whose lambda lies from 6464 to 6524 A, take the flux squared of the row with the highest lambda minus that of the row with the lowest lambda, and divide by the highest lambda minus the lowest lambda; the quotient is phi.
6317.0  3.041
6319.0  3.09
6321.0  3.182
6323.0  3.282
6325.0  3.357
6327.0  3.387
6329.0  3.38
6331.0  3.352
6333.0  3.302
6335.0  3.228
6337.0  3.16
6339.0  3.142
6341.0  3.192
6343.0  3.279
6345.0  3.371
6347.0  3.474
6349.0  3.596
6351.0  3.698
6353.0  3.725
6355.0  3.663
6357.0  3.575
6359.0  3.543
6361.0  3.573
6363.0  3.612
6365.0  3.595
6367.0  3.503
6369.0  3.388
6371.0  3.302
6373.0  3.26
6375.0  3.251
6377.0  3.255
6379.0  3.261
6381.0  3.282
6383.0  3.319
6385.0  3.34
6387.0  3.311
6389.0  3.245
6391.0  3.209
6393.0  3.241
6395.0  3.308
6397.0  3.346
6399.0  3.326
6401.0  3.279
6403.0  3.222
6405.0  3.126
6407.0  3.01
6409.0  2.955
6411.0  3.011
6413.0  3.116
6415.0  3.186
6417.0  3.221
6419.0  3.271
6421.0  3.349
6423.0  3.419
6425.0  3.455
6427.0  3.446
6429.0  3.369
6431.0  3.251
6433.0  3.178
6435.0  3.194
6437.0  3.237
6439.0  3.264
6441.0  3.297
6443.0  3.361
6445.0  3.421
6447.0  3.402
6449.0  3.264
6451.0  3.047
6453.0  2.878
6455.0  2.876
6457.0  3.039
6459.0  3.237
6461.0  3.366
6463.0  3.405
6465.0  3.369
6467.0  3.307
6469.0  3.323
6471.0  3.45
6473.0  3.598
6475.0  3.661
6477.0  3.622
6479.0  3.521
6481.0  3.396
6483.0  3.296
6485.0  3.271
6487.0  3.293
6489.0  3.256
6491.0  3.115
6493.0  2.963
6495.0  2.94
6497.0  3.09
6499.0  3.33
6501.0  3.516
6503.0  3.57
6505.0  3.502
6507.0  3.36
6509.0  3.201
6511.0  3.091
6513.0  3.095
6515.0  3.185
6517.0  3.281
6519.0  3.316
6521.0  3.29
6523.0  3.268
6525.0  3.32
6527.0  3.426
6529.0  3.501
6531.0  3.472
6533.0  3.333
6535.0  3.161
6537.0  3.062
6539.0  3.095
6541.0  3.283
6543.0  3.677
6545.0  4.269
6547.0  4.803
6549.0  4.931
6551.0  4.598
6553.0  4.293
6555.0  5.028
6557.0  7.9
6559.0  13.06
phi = -0.012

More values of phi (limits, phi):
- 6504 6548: 0.257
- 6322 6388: 0.003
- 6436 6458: -0.062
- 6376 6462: 0.009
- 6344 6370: 0.005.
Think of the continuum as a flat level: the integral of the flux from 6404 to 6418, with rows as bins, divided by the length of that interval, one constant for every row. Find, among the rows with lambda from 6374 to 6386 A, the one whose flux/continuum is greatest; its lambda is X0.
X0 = 6385.0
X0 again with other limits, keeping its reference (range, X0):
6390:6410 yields 6397.0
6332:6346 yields 6345.0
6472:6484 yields 6475.0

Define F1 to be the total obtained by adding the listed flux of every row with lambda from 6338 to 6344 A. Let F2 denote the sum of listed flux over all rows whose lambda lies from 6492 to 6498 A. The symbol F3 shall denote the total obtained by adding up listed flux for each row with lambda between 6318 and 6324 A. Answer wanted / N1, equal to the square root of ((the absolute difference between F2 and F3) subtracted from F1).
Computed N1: 3.01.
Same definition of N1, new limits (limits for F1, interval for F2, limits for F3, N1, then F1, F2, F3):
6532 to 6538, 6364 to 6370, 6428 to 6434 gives 2.98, 9.6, 10.5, 9.8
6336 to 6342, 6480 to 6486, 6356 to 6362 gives 2.96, 9.5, 10.0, 10.7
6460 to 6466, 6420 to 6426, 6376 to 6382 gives 3.12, 10.1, 10.2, 9.8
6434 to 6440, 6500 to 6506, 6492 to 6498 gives 2.85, 9.7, 10.6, 9.0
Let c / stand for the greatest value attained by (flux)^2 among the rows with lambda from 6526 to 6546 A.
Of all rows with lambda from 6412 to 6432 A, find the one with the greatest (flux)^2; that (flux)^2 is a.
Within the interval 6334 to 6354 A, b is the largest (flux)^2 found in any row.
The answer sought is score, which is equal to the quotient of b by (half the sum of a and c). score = 0.92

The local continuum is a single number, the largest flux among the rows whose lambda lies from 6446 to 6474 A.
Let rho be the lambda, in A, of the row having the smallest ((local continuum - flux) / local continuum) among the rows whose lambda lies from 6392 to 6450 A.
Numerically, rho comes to 6425.0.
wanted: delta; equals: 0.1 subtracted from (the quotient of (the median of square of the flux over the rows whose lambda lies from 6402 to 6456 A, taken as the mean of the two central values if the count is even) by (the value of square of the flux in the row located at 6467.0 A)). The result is 0.86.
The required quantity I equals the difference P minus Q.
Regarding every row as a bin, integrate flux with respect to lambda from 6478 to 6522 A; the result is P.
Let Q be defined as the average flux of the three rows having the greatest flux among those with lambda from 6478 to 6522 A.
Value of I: 140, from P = 144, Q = 3.54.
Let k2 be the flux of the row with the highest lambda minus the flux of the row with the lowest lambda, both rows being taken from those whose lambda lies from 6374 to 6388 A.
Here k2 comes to 0.06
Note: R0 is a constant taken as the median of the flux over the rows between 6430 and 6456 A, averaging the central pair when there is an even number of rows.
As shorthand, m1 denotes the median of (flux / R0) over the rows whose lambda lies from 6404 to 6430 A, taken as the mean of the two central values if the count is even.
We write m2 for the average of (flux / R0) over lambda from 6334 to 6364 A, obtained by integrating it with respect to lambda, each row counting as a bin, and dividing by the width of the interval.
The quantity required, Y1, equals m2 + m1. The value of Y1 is 2.054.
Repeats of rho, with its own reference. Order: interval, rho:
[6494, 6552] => 6549.0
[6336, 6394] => 6353.0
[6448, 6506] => 6475.0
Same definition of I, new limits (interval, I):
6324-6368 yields 148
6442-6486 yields 143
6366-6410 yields 140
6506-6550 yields 148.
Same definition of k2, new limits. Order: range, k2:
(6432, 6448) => 0.22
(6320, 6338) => -0.02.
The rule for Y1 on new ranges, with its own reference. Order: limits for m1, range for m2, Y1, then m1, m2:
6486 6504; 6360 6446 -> 2.014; 1.002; 1.01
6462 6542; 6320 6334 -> 2.040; 1.019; 1.02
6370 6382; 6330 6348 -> 2.011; 1.003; 1.01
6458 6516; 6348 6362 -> 2.137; 1.022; 1.11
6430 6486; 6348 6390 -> 2.075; 1.016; 1.06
